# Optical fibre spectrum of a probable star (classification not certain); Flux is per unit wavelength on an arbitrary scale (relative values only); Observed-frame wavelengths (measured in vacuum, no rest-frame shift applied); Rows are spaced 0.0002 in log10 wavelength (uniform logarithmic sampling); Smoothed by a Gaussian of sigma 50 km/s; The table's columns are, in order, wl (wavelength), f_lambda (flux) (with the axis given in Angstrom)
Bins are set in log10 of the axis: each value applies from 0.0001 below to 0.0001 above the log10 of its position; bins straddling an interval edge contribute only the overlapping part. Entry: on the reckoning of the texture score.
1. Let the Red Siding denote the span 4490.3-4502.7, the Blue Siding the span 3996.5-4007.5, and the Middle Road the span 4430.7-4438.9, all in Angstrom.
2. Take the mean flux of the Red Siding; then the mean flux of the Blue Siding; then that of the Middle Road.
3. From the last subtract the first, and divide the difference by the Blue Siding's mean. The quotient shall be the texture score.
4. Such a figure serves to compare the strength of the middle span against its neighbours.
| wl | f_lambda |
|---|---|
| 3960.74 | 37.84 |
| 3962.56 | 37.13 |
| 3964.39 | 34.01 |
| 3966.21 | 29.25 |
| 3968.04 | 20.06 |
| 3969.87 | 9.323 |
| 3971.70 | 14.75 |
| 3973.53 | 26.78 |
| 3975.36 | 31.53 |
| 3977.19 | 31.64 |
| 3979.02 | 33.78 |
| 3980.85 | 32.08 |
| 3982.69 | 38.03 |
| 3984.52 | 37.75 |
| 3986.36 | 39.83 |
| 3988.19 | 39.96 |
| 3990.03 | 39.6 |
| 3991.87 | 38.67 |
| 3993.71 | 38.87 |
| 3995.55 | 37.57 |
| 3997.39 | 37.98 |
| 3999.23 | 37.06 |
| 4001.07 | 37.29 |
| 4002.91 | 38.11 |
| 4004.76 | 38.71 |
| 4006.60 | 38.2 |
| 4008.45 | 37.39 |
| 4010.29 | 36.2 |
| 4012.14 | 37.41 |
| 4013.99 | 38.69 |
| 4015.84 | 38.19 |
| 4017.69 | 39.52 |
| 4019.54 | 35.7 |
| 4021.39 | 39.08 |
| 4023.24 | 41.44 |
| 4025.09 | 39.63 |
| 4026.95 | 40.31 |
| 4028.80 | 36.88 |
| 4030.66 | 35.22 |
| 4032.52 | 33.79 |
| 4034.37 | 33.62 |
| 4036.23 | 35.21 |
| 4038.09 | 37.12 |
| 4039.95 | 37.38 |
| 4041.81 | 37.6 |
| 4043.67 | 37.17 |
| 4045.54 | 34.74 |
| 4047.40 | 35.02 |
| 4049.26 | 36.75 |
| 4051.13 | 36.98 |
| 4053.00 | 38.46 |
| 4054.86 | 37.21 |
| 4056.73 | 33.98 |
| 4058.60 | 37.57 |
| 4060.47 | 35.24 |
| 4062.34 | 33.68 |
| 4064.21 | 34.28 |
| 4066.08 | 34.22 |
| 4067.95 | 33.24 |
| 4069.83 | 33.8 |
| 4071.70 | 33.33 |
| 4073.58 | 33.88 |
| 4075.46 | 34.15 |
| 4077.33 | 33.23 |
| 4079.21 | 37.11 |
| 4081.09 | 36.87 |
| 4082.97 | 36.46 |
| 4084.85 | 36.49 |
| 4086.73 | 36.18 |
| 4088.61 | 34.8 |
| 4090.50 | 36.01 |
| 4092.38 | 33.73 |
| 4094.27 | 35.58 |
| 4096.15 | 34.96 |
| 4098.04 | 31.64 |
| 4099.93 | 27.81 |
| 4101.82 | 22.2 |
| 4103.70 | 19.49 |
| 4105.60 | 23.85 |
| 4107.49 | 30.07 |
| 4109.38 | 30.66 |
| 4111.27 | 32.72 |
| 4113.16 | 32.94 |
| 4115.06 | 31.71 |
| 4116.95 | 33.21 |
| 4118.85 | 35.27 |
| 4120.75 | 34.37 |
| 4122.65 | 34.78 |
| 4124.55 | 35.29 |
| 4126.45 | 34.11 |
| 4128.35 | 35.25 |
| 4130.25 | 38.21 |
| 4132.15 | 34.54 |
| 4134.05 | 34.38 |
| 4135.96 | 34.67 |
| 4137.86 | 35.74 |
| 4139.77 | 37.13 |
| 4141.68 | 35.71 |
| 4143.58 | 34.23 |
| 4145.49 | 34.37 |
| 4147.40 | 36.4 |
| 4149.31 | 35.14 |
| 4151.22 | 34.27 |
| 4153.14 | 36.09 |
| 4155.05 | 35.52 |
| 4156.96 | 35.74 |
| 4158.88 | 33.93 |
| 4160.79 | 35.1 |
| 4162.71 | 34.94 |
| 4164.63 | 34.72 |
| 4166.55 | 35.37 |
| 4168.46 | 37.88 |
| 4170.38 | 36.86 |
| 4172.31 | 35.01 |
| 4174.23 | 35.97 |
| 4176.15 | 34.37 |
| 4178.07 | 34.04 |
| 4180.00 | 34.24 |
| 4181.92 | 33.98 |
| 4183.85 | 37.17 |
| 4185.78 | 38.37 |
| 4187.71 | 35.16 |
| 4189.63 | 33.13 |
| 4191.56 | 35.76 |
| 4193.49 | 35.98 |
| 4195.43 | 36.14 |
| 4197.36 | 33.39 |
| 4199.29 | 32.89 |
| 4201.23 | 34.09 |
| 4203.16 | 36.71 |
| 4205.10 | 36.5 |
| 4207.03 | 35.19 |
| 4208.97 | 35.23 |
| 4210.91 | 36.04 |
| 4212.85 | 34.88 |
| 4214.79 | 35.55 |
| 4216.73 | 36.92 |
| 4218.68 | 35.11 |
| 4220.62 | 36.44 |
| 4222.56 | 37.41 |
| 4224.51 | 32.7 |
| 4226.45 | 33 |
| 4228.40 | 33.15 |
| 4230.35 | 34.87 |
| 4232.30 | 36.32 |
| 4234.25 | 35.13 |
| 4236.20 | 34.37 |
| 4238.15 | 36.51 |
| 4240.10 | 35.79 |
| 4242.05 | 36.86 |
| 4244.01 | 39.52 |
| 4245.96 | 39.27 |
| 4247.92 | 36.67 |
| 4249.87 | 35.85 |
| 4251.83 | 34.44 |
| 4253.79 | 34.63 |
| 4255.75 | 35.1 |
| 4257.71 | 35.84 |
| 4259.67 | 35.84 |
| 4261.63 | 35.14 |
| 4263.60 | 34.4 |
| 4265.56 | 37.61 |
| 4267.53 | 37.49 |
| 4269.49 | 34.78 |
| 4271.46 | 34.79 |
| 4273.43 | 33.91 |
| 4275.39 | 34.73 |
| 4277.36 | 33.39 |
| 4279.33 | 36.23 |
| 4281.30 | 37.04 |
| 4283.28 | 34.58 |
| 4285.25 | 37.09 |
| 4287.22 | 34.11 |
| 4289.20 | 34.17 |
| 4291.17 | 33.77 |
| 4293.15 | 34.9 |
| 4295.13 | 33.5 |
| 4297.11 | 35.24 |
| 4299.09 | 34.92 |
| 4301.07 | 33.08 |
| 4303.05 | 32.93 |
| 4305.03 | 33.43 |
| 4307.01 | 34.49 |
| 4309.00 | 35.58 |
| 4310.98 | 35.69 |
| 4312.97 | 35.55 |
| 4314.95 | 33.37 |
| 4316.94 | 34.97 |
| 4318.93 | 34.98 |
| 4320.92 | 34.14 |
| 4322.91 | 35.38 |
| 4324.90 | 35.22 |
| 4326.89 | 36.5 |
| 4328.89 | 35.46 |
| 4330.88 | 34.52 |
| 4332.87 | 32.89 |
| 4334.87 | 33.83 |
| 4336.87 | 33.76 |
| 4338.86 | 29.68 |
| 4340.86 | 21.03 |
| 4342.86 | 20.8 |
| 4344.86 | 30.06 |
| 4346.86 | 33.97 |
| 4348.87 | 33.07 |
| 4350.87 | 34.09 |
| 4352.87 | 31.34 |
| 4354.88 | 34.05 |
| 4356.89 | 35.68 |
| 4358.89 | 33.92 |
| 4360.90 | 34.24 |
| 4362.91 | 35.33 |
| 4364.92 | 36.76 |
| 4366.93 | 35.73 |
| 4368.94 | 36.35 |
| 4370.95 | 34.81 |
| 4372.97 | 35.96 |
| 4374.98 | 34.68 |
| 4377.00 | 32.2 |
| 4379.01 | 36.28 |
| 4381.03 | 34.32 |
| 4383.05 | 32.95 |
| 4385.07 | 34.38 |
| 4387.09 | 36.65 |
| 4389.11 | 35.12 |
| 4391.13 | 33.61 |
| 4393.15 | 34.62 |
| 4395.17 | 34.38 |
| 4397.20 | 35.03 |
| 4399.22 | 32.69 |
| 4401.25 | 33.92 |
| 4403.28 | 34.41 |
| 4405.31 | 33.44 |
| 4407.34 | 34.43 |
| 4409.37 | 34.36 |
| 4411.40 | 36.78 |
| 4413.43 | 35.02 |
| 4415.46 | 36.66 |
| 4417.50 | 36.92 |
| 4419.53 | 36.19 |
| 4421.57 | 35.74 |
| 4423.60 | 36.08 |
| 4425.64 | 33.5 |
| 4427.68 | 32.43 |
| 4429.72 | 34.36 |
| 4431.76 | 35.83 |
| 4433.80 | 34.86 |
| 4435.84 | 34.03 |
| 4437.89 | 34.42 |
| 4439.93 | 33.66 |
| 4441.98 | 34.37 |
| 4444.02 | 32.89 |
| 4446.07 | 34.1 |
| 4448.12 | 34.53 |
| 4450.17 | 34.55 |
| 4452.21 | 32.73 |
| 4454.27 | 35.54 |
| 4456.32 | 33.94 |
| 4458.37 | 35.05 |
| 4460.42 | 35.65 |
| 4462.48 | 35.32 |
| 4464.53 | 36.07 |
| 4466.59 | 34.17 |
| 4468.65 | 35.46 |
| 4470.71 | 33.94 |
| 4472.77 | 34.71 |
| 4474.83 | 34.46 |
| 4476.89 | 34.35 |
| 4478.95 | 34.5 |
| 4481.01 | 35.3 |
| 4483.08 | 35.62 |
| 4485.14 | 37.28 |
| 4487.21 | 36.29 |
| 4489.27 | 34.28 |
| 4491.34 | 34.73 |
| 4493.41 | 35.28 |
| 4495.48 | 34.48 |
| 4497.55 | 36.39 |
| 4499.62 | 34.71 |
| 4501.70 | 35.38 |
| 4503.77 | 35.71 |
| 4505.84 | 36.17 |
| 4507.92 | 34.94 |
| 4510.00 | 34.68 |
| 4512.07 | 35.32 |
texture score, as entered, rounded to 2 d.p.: -0.01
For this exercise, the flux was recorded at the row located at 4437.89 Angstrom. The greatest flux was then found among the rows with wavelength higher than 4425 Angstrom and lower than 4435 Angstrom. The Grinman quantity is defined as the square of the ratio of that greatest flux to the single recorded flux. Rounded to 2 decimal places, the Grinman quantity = 1.08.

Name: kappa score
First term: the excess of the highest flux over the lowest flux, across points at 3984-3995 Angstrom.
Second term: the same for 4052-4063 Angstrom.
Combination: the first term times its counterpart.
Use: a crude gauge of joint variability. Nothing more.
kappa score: 10.6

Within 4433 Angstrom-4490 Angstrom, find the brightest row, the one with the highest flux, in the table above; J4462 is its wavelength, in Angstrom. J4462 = 4485.14 Angstrom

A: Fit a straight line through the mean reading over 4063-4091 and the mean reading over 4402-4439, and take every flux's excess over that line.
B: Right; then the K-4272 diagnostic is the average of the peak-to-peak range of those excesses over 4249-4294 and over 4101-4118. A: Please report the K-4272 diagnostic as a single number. 9.0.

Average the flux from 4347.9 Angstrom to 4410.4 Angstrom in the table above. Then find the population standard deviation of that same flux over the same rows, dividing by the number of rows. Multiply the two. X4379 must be 43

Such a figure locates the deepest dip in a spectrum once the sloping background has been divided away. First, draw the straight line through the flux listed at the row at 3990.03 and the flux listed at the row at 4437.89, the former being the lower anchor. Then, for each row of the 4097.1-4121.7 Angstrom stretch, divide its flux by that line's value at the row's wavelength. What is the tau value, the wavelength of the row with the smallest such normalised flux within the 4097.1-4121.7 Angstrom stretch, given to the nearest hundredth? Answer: 4103.70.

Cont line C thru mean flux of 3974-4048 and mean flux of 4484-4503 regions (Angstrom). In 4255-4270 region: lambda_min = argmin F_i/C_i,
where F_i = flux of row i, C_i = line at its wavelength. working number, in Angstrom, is 4263.60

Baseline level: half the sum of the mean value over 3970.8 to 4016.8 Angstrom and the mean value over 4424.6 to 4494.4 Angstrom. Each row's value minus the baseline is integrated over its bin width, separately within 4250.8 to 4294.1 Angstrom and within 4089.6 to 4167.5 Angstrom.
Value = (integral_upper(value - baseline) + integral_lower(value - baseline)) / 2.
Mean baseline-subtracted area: -71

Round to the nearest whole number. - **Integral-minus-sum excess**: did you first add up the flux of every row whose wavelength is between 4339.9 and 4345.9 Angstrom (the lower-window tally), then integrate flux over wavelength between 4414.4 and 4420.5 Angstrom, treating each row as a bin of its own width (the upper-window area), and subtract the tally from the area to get 151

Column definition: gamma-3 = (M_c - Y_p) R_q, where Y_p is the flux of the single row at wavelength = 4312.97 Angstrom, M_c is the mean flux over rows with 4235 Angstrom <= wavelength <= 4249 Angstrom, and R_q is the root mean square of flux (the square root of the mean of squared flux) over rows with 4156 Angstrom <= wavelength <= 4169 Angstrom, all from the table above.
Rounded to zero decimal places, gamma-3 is 51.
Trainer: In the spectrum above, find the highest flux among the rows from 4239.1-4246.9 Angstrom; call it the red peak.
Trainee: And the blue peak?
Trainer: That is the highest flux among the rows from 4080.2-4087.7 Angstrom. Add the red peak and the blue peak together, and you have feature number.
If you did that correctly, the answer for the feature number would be 76.4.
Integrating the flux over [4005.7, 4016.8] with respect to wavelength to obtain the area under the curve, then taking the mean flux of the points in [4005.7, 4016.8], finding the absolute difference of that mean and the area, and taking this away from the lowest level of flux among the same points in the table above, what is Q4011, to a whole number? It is -344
